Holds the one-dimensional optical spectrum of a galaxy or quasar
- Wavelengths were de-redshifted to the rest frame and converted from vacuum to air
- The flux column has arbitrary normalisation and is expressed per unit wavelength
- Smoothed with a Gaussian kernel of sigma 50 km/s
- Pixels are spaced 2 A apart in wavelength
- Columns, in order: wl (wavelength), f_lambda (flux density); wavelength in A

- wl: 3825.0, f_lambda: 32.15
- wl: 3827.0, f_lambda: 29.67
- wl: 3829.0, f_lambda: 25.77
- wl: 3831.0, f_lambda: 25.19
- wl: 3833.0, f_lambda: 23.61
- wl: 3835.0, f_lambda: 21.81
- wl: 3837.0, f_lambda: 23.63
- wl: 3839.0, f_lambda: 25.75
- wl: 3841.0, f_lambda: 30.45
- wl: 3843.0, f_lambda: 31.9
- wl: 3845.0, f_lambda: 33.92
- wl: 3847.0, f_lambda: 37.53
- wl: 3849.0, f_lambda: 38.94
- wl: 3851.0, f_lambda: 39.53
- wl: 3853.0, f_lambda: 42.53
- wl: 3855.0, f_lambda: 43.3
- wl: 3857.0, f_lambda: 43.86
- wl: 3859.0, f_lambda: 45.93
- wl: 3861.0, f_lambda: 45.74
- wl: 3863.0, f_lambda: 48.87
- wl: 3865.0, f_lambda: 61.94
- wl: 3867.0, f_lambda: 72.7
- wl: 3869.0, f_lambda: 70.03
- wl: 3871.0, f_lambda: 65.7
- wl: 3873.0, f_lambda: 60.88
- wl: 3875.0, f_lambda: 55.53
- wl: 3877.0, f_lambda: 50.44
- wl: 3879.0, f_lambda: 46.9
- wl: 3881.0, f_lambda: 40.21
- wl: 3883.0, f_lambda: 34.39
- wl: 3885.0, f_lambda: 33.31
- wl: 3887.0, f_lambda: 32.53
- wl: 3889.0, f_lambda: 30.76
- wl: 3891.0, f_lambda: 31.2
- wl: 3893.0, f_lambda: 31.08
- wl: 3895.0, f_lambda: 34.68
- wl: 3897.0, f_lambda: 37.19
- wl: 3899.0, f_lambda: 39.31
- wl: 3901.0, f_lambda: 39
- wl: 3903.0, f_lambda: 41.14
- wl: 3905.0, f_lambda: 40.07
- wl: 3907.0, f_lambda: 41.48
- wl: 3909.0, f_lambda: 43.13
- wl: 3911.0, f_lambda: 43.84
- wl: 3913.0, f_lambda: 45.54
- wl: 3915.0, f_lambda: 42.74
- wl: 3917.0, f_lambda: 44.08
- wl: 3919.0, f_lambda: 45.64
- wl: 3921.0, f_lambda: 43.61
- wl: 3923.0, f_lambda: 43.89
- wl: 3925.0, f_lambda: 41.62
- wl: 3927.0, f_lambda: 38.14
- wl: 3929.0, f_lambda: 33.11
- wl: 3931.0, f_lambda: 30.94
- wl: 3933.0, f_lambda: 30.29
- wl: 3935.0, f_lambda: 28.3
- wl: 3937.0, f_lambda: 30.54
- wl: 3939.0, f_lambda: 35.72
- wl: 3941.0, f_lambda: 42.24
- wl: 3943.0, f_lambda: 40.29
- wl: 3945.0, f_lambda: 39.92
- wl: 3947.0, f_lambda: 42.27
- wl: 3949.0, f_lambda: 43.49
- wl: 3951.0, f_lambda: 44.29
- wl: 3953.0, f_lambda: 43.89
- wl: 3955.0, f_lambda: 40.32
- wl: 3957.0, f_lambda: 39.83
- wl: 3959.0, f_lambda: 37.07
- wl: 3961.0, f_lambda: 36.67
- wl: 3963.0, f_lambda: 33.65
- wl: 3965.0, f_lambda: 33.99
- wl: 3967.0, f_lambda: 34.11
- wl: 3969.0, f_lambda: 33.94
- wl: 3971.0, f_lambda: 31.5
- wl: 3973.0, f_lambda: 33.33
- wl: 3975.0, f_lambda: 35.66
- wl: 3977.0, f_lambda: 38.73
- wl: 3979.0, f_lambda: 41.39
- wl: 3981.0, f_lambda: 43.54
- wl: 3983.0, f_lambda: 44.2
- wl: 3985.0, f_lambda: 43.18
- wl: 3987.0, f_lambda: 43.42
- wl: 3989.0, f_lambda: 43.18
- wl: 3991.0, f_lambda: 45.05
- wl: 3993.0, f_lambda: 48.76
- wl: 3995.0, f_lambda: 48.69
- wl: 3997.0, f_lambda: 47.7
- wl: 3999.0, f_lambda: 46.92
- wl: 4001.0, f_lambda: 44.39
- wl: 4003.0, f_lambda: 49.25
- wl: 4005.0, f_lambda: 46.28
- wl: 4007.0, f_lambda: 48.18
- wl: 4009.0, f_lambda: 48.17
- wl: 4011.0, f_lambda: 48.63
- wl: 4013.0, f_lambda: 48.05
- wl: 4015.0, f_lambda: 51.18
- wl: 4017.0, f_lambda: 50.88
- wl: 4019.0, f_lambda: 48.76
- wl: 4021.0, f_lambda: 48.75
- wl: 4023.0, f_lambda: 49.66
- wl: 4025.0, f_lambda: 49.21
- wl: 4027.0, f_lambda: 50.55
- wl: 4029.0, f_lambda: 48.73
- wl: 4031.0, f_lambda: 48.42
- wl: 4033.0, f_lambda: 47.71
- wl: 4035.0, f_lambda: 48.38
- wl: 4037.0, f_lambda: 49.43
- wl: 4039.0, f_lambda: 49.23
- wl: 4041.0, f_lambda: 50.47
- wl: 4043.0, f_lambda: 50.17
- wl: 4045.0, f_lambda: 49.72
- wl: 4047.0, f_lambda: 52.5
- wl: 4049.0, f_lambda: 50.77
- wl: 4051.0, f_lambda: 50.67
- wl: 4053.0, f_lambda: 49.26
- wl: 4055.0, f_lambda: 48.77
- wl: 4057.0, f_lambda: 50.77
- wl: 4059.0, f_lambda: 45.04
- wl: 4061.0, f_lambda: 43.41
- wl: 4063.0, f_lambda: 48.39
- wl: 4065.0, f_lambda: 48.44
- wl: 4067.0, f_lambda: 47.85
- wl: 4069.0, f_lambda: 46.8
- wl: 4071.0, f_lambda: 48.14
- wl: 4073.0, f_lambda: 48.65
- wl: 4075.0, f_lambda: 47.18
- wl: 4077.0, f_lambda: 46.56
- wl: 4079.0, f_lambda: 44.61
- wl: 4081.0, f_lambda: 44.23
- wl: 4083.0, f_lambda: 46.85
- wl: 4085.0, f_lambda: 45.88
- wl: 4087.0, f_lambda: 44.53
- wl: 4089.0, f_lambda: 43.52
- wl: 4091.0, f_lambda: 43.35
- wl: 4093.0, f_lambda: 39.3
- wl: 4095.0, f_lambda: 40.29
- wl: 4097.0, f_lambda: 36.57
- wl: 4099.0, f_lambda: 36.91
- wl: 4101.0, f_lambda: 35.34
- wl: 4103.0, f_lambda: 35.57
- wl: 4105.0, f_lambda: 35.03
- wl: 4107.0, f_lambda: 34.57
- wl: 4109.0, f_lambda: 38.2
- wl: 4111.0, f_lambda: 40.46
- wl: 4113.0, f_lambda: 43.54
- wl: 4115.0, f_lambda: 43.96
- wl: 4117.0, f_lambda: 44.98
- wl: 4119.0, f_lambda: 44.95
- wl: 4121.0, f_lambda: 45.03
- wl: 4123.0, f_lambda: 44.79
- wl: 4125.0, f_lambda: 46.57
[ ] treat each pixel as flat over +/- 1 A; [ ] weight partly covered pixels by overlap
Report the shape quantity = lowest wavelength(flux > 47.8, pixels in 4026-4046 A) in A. 4027.0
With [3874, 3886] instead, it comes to 3875.0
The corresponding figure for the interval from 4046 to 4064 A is 4047.0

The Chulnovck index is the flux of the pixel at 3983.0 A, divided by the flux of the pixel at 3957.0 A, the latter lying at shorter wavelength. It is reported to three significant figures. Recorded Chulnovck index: 1.11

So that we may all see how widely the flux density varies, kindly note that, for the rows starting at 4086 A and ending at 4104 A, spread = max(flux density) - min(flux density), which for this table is 9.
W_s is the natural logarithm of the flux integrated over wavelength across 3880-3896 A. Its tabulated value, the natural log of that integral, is 6.3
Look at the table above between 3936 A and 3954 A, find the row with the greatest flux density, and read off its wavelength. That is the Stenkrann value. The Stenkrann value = 3951.0 A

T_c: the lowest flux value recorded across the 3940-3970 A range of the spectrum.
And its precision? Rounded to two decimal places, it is 33.65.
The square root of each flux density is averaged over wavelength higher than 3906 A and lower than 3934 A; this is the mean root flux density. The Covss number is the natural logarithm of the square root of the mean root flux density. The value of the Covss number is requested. 0.925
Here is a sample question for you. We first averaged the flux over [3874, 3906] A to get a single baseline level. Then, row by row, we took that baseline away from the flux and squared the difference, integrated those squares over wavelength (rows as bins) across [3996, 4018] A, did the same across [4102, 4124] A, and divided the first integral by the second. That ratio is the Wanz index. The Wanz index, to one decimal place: 4.1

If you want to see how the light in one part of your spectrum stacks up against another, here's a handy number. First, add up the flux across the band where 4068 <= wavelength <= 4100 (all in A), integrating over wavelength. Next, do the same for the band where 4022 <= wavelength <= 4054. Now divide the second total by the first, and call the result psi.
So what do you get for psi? 1.13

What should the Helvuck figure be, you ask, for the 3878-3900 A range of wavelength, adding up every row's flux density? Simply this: 392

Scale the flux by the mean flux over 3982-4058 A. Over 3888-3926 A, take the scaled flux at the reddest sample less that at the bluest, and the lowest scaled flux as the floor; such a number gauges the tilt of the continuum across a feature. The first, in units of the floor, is 0.35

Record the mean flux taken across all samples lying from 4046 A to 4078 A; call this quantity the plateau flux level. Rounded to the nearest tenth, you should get 48.3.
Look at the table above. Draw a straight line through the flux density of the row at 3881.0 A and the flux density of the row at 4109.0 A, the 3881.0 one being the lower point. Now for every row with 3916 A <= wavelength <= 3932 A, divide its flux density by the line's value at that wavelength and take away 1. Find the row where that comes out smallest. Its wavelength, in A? 3931.0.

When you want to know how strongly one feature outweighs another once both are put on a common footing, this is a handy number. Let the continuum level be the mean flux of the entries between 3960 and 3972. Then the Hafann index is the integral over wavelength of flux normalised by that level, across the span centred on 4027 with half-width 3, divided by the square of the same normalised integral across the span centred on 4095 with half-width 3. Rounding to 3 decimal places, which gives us 0.187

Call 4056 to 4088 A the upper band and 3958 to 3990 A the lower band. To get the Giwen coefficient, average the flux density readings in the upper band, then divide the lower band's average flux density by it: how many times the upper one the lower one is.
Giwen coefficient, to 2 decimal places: 0.81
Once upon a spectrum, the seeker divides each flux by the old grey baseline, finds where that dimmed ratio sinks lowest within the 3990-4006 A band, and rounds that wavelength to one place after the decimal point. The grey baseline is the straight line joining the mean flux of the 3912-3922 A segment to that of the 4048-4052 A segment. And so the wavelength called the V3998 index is 4001.0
